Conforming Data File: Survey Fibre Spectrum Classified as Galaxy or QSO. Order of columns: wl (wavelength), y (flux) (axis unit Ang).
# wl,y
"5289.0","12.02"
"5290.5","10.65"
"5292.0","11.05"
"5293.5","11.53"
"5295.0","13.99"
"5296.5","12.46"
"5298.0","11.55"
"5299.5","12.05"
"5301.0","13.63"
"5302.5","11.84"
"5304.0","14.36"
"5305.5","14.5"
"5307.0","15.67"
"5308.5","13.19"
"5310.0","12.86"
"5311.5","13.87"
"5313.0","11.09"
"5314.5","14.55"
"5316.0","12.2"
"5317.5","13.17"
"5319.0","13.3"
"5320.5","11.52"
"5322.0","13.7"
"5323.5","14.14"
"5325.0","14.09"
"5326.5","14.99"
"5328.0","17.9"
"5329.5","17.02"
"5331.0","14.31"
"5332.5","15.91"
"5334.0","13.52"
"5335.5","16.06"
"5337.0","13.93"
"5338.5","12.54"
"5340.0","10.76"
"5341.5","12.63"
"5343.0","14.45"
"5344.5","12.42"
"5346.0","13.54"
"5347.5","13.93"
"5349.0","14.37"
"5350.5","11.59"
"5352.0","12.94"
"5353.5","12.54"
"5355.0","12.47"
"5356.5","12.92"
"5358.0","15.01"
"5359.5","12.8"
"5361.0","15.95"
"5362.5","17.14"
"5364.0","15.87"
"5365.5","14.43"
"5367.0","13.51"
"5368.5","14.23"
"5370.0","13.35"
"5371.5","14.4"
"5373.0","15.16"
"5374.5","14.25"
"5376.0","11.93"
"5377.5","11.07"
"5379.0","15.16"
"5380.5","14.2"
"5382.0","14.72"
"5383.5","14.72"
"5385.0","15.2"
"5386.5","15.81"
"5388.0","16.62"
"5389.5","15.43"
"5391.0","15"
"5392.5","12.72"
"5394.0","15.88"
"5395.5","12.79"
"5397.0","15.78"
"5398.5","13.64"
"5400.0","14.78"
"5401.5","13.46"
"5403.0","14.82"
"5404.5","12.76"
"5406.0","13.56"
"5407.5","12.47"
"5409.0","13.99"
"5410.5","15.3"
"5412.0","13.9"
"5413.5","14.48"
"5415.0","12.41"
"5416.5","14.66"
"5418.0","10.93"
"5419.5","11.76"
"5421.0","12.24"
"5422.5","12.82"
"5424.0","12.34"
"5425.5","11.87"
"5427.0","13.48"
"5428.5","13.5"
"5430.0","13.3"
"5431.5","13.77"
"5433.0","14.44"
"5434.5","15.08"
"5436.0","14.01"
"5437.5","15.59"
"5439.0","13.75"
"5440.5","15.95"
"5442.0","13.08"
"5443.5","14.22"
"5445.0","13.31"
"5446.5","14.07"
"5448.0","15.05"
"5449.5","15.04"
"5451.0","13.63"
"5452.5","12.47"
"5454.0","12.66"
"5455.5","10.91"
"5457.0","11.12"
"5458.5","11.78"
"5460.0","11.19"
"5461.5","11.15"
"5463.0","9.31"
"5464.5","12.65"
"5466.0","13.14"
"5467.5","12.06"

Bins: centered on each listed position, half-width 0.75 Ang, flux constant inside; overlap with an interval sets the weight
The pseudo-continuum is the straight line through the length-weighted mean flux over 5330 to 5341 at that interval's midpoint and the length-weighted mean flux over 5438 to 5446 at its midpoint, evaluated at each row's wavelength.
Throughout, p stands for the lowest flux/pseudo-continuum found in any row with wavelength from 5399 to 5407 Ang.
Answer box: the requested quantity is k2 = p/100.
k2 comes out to 0.0091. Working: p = 0.91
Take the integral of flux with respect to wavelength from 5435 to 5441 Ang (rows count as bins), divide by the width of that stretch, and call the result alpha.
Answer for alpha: 14.8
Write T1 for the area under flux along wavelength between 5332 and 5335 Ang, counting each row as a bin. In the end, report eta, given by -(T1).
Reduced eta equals -44.2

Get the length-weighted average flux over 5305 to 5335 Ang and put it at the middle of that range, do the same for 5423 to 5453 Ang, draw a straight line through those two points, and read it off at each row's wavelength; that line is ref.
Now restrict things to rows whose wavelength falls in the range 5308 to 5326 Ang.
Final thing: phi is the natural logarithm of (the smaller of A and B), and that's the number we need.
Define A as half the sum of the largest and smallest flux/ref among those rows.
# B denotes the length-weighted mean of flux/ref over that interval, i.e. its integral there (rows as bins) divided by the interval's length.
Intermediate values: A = 0.91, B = 0.93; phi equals -0.095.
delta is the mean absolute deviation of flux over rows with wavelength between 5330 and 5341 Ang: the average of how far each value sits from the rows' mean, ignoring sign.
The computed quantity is 1.4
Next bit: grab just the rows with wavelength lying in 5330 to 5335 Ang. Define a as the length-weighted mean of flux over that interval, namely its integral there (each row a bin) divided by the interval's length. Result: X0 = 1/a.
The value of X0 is 0.068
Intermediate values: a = 14.8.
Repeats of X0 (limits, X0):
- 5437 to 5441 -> 0.067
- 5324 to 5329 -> 0.064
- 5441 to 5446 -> 0.073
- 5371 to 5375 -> 0.068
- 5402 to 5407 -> 0.073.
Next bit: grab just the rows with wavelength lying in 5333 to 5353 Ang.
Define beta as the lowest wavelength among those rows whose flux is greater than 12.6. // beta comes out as 5334.0 Ang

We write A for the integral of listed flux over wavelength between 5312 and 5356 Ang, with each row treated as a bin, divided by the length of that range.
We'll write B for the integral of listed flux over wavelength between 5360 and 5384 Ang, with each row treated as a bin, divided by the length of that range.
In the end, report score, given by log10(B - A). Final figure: -0.1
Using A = 13.6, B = 14.4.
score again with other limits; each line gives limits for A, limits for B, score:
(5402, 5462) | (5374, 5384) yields -0.5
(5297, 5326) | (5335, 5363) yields -0.5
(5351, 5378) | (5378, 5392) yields 0.1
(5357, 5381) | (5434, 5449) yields -0.8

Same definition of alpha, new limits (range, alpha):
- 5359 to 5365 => 15.5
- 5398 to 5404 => 14.1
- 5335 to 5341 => 13.2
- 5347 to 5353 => 13.1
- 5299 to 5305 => 13.1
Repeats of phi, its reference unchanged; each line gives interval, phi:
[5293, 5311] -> -0.070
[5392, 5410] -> -0.003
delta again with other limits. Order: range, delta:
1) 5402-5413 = 0.8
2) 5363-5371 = 0.7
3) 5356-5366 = 1.3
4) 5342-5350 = 0.6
